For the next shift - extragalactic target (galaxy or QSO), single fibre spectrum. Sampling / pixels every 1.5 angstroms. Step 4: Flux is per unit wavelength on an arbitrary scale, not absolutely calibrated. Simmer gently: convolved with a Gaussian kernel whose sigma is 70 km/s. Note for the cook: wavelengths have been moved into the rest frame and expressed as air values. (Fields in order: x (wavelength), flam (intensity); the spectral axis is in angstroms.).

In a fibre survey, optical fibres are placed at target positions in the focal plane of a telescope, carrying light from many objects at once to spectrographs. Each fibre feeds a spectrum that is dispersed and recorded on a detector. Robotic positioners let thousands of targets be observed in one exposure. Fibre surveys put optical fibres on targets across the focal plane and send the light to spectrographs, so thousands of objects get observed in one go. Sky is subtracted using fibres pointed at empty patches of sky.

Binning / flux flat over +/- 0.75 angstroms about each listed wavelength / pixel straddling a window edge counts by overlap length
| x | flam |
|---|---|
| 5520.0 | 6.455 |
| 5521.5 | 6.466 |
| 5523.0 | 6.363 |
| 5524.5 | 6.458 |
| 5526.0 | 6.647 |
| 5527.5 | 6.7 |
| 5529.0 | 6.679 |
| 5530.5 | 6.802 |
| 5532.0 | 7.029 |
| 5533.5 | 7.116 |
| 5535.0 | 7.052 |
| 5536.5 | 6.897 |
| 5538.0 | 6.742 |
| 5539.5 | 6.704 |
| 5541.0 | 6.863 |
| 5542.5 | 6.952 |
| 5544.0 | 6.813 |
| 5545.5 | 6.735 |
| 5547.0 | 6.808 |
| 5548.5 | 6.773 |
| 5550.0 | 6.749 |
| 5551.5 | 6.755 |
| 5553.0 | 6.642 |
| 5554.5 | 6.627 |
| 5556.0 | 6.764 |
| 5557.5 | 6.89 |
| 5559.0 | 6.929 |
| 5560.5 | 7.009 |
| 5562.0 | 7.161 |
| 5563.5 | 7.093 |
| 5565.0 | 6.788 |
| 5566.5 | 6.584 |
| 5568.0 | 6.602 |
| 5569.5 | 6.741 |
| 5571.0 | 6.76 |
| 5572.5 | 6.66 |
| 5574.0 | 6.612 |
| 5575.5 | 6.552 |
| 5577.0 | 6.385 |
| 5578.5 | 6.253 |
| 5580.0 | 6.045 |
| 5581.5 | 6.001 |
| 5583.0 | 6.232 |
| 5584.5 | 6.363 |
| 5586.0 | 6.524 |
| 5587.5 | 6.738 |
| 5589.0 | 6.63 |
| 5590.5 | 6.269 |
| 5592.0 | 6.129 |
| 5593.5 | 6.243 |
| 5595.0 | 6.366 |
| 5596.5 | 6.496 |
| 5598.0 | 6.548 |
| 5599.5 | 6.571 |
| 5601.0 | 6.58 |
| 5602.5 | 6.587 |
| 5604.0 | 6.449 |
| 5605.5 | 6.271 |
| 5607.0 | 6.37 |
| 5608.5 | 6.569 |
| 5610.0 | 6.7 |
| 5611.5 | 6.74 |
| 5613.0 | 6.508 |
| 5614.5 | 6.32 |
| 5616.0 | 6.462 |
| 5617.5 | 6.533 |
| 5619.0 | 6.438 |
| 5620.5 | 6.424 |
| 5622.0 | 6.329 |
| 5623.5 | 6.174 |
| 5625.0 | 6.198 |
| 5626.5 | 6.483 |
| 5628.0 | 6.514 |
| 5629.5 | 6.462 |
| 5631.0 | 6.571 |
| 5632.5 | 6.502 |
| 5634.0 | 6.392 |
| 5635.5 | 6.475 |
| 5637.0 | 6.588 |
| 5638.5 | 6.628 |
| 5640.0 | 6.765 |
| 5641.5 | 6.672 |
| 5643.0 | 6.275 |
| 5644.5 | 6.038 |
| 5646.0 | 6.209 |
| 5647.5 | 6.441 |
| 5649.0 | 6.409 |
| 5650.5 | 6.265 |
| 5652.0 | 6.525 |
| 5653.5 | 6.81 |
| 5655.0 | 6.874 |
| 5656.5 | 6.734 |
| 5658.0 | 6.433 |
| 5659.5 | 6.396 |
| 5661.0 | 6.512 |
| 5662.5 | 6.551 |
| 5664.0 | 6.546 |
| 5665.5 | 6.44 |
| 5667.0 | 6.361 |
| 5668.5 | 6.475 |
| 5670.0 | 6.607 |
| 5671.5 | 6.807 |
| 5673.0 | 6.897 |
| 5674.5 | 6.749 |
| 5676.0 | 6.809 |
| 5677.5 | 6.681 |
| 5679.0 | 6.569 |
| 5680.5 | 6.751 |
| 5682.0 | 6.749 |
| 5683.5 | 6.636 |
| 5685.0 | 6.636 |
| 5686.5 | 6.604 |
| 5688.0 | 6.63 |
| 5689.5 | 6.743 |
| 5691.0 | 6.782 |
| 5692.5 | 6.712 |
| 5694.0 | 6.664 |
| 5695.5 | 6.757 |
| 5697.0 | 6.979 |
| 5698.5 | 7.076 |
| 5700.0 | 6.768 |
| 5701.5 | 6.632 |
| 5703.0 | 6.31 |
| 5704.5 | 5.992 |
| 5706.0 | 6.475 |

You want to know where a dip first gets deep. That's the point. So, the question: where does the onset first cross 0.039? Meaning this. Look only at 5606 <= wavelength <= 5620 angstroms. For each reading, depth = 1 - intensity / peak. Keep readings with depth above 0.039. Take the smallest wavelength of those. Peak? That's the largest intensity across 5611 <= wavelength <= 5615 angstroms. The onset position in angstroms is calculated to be 5607.0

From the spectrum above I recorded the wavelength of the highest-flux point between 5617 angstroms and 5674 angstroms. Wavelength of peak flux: 5673.0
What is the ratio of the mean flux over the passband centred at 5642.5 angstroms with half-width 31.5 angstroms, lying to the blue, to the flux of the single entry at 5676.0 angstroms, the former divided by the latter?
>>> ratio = 0.95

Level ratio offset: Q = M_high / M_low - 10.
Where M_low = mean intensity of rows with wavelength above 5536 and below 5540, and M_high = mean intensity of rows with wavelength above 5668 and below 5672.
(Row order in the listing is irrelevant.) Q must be -9.02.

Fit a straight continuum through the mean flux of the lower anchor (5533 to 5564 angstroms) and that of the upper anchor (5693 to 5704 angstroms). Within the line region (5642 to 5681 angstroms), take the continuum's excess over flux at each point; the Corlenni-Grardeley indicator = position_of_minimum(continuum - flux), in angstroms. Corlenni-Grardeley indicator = 5673.0 angstroms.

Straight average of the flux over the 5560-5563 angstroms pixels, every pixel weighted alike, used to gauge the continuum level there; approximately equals 7.1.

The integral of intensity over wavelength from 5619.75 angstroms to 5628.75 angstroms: 57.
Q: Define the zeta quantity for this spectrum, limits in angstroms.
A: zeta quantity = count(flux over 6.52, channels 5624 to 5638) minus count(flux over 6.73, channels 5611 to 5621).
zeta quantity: 1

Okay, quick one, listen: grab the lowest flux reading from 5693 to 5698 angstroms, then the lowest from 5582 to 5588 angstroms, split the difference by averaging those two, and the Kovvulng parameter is 6.45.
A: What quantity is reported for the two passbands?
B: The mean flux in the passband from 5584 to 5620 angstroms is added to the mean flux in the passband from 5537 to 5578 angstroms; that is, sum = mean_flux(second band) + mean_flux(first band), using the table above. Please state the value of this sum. 13.2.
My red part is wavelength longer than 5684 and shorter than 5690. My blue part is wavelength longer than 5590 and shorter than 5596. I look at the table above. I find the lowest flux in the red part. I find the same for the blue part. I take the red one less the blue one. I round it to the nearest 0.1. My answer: 0.5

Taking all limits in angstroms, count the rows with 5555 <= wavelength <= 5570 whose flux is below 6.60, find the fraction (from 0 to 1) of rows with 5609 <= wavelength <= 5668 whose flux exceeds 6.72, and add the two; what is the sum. 1.1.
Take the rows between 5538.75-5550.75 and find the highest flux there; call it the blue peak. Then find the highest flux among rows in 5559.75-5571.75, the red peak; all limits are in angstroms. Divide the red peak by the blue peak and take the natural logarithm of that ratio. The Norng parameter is 0.030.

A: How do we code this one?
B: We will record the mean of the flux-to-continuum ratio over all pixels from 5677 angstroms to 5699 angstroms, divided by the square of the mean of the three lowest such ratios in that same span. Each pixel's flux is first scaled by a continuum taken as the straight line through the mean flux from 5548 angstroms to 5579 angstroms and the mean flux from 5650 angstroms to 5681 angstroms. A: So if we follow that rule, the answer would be 1.018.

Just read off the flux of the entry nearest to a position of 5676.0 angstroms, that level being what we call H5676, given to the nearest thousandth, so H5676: 6.809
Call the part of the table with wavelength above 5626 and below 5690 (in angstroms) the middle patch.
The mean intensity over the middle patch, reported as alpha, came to 6.56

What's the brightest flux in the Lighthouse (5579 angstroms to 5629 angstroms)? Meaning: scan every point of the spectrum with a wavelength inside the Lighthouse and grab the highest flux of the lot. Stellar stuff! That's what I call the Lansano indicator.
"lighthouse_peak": 6.74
